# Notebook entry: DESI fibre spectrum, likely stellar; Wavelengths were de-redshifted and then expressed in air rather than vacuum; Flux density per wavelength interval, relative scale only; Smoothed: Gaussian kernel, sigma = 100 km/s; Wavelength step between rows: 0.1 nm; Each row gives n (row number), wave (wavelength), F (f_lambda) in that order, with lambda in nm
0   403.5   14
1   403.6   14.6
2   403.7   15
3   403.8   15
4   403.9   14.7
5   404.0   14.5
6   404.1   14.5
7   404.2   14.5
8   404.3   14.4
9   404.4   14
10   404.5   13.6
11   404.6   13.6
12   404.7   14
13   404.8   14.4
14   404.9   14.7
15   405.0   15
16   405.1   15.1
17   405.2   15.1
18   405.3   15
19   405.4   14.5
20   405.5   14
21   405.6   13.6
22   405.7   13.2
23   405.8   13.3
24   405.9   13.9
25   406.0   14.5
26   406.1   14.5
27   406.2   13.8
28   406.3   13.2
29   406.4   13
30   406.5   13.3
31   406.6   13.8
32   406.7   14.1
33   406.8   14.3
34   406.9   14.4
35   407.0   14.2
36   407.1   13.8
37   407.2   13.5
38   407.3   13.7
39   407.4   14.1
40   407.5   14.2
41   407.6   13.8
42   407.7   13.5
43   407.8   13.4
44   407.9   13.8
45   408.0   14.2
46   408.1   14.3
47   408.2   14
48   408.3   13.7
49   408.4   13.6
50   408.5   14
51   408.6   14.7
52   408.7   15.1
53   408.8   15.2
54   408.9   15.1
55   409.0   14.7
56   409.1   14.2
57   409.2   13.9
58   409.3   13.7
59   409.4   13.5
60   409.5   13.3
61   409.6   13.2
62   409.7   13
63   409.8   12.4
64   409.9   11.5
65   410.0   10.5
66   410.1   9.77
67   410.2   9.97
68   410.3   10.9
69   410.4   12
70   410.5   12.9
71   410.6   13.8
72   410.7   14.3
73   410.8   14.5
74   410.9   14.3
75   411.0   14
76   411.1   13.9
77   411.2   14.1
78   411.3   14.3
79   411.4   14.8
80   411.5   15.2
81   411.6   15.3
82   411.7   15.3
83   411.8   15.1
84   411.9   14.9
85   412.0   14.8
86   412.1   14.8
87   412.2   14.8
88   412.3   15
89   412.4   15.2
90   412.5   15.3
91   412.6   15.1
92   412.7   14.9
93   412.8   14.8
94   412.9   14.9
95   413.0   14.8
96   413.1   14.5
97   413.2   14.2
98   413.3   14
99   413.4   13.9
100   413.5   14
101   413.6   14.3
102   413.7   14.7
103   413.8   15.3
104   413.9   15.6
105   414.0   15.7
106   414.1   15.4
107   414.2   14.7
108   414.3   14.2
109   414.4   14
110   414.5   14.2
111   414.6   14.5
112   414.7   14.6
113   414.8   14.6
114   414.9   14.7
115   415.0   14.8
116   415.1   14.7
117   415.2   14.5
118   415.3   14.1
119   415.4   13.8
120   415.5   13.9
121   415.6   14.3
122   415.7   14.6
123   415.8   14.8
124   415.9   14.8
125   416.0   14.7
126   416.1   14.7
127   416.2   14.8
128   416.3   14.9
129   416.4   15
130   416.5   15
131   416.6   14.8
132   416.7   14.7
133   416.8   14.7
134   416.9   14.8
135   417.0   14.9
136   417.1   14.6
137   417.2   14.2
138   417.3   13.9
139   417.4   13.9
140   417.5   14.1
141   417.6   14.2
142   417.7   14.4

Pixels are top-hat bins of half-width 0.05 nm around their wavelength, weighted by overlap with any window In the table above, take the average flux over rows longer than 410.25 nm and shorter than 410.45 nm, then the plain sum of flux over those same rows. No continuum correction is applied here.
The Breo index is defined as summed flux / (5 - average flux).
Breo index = -3.55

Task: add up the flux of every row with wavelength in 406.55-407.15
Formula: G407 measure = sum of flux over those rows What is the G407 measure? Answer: 84.6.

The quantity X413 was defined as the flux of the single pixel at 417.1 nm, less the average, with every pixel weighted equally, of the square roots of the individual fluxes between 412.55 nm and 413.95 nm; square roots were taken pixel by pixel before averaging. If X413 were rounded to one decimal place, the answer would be 10.8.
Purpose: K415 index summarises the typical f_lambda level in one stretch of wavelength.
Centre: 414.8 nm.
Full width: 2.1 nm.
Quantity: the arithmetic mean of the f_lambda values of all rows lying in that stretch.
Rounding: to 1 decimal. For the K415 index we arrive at 14.6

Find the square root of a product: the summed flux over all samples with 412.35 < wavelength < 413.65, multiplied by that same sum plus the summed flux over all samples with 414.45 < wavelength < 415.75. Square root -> 268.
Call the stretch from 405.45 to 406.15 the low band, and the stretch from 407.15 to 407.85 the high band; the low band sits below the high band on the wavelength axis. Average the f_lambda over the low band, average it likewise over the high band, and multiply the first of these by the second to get 190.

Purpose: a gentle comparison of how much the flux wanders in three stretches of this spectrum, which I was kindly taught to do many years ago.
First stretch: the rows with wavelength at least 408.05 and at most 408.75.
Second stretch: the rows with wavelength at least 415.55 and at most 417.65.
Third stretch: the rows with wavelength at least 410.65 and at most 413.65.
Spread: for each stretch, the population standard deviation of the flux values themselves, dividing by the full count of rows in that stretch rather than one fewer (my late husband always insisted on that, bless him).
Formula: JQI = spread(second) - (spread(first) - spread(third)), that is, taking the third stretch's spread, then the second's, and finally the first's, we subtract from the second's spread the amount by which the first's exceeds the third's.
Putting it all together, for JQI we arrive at 0.29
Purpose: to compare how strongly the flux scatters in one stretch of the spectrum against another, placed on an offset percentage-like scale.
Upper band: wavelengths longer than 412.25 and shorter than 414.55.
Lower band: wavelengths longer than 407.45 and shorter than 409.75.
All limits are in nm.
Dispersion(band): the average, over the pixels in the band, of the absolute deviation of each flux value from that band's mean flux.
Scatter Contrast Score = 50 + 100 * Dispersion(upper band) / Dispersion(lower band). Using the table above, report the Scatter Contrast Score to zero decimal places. 143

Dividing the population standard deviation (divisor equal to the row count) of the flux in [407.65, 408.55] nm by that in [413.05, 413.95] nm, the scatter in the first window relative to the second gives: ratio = 0.52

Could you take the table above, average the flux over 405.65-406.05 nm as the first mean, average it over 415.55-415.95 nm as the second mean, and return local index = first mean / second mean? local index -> 0.938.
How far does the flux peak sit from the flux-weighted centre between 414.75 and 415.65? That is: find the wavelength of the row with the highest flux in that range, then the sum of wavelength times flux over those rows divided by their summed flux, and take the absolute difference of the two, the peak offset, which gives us 0.20 nm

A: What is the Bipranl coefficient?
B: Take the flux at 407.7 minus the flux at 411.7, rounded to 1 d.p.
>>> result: -1.8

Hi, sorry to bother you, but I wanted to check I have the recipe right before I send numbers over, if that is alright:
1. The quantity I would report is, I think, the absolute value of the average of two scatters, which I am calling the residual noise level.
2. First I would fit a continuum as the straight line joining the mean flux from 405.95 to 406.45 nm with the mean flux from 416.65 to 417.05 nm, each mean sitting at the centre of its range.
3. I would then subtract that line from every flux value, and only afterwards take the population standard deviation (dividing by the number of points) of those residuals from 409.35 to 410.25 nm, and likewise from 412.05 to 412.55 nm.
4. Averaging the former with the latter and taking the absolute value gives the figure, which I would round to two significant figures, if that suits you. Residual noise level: 0.82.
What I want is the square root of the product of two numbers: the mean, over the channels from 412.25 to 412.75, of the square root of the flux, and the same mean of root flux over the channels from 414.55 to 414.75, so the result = 3.85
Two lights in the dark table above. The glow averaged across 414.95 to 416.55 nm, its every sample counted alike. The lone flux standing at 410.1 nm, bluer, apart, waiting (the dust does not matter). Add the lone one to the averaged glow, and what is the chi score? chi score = 24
